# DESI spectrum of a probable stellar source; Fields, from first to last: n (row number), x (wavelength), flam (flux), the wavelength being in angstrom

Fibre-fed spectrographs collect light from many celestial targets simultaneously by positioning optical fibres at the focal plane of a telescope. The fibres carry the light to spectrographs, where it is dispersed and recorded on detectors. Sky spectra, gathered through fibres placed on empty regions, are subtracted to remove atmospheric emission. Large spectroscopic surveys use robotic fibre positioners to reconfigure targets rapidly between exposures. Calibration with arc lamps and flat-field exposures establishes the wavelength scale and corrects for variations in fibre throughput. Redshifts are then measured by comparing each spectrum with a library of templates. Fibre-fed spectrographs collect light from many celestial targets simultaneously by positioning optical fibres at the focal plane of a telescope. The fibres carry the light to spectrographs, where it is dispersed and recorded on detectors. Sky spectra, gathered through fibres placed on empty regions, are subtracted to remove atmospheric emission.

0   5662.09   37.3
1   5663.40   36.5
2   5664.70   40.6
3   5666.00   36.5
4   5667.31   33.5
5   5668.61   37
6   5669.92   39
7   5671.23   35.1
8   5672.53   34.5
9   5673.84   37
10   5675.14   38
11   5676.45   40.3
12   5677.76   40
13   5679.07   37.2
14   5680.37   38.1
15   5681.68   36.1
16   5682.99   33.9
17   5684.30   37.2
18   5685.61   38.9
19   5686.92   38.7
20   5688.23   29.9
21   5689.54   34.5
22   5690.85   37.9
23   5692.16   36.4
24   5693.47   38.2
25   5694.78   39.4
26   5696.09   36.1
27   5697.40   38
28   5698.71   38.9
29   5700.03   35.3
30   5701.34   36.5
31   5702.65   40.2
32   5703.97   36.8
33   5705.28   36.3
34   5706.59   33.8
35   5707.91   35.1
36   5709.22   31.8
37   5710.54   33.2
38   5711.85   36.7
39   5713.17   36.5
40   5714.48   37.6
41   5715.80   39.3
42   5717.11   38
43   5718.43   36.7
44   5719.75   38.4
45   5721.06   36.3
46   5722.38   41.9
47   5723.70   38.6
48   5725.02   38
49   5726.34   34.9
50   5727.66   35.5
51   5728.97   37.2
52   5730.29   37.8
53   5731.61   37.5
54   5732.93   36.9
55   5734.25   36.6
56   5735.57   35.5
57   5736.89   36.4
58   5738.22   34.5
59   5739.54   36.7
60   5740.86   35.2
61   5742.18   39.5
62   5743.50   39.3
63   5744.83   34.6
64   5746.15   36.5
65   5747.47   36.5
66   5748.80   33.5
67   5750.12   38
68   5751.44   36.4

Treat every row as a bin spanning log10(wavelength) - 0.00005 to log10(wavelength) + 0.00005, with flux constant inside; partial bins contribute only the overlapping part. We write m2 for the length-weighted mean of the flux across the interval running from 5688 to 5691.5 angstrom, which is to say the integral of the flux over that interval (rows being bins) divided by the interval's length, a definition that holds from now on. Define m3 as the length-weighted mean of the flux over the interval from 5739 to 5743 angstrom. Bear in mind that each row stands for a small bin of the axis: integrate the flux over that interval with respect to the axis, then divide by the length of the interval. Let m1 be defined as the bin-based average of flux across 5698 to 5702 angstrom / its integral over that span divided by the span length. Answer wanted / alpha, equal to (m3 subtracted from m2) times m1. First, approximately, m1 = 36.9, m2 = 34.6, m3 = 37.3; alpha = -99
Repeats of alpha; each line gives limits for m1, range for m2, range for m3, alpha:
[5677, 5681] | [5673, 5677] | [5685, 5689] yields 94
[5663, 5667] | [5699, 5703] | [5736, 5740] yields 56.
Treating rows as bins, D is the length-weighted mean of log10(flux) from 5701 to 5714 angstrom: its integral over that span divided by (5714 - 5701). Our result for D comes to 1.55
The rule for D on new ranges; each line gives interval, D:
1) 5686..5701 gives 1.56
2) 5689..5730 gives 1.57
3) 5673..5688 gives 1.57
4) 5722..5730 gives 1.57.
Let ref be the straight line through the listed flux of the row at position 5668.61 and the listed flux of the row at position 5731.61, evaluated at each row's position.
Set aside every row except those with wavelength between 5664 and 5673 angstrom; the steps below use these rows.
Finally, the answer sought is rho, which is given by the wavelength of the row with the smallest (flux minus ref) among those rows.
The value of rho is 5667.31 angstrom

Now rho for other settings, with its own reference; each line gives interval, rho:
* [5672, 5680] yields 5672.53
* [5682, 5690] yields 5688.23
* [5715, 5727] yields 5726.34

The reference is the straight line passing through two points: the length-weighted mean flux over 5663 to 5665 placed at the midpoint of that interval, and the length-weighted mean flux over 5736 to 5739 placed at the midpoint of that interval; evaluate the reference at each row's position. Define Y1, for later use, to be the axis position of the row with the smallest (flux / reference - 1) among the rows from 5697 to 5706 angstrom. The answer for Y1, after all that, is 5700.03 angstrom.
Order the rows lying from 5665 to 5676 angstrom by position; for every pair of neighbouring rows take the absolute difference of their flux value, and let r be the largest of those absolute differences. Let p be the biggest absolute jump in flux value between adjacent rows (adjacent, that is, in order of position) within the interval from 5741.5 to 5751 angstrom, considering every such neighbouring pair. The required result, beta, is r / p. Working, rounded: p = 4.7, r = 3.9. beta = 0.8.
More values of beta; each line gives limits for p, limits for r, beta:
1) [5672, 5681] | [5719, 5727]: 2.0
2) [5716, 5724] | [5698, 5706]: 0.7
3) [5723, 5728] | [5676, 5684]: 0.9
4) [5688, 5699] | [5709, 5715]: 0.8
